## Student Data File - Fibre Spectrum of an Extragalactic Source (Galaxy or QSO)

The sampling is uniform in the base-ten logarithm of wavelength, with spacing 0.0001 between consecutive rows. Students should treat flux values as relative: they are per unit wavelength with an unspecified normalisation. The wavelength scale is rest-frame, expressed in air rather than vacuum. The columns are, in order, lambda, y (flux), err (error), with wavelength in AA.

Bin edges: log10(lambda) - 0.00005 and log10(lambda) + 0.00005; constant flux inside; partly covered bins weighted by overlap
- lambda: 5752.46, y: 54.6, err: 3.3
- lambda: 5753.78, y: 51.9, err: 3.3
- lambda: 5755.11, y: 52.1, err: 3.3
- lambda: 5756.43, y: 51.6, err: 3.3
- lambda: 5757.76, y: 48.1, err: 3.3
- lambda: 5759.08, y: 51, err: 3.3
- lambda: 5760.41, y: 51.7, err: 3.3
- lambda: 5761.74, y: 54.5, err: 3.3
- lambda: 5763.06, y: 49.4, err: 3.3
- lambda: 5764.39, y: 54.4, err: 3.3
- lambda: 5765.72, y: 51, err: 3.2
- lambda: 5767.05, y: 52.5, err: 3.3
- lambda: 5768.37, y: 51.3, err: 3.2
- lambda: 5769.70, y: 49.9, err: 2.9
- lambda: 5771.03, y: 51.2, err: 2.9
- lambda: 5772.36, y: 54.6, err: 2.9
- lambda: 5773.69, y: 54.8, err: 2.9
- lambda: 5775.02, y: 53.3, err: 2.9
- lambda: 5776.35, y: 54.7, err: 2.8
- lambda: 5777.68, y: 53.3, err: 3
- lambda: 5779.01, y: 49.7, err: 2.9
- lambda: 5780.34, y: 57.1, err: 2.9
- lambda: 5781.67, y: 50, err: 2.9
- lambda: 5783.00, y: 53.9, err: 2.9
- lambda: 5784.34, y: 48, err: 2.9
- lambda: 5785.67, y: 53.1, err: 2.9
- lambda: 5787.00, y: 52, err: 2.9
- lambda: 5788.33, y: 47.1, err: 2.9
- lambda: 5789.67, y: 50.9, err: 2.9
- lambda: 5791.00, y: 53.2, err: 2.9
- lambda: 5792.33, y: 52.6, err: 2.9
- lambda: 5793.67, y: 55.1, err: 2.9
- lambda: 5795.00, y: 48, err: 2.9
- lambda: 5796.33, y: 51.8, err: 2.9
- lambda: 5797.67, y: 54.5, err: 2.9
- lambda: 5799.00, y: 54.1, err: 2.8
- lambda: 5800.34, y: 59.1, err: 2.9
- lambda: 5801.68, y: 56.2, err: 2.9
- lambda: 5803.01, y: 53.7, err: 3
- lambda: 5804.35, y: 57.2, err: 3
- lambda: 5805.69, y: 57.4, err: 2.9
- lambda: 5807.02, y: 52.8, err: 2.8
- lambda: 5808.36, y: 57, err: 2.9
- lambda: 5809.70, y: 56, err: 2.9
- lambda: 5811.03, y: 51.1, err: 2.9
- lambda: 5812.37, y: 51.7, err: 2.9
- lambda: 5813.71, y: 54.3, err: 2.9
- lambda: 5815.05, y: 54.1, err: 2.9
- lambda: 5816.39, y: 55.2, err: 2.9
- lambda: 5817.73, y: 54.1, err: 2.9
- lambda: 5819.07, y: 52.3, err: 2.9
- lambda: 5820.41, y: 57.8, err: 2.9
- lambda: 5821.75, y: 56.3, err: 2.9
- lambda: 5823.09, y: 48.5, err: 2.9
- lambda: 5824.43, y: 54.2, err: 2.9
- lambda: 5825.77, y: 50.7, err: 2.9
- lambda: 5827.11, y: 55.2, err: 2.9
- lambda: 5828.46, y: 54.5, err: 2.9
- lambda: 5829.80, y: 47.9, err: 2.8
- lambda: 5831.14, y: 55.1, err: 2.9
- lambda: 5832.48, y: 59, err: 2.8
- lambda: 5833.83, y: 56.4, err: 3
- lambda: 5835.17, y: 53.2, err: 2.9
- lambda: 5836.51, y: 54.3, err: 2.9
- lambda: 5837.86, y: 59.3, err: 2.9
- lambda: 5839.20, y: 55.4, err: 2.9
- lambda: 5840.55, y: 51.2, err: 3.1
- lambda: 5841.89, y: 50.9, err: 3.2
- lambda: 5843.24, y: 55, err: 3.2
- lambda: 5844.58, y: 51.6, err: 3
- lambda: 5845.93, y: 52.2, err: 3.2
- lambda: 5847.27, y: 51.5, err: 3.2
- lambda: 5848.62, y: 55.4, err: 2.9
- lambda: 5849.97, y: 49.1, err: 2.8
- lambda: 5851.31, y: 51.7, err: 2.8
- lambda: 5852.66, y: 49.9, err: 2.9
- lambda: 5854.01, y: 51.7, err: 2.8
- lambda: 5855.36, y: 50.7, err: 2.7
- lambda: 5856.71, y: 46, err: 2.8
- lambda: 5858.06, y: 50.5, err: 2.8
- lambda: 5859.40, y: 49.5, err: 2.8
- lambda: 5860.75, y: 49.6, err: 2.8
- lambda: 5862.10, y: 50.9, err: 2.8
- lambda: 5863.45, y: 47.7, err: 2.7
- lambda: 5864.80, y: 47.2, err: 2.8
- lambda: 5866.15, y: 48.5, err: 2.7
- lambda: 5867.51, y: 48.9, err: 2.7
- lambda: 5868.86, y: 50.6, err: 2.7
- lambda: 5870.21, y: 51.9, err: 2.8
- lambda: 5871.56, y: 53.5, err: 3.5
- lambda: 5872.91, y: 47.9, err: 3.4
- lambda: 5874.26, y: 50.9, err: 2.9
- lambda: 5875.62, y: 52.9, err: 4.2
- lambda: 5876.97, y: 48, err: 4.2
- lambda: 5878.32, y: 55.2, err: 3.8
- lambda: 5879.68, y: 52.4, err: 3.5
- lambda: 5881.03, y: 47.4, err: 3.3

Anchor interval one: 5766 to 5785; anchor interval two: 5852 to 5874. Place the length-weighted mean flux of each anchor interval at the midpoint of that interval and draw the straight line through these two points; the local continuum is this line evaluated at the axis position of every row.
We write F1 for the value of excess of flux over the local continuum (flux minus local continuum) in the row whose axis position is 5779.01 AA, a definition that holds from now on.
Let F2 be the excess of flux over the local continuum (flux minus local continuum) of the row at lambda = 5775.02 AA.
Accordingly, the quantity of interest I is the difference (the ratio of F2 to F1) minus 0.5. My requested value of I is -0.8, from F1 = -3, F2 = 1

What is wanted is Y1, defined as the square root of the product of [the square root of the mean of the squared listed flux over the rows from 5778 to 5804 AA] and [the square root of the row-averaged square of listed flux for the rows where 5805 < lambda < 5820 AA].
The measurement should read 53.5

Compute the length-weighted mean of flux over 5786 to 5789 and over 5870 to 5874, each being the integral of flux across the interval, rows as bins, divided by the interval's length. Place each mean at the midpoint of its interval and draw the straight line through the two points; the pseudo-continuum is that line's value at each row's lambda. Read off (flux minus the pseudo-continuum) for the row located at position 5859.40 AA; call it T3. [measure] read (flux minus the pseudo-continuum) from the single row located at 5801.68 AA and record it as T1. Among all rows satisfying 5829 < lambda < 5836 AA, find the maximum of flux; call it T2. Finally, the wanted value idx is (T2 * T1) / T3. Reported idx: -254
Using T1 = 6.0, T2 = 59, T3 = -1.40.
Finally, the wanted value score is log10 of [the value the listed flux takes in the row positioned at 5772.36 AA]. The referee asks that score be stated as 1.74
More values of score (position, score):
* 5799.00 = 1.73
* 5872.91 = 1.68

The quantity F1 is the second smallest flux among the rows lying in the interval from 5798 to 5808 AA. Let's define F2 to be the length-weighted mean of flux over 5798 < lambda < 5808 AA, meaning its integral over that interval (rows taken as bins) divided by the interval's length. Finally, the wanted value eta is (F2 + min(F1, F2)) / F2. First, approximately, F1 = 53.7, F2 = 55.8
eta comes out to 1.96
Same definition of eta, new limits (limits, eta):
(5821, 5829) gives 1.95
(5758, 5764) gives 1.99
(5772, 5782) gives 1.93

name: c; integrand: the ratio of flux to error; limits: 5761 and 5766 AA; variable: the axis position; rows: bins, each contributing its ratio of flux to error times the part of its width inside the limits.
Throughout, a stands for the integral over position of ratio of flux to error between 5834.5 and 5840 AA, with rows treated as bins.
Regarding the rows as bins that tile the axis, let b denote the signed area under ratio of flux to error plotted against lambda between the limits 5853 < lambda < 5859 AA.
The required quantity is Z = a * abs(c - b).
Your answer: 2882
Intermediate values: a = 105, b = 107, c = 80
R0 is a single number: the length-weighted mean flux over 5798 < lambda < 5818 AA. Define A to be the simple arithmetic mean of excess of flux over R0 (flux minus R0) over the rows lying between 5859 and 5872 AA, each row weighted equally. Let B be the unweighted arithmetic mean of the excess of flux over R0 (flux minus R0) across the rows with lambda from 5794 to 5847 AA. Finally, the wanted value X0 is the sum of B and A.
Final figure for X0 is -6.0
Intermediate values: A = -5.1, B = -0.9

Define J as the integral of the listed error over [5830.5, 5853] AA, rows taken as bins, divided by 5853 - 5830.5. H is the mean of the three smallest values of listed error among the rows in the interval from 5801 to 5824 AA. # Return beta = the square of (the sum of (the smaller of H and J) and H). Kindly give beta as 32.9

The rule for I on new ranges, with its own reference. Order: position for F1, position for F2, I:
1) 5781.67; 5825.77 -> -0.4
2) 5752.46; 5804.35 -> 3.3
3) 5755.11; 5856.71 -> 3.7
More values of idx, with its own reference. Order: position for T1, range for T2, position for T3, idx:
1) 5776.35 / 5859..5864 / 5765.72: 189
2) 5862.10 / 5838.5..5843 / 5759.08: -2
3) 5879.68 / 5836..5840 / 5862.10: -1873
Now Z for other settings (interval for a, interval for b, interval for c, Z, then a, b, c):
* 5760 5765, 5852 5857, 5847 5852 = 51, 80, 89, 90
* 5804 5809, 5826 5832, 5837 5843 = 324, 97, 111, 108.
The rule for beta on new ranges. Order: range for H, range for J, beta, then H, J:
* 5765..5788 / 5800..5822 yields 32.9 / 2.87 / 2.91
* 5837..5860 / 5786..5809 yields 30.6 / 2.77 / 2.90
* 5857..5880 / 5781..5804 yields 29.2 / 2.70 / 2.90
